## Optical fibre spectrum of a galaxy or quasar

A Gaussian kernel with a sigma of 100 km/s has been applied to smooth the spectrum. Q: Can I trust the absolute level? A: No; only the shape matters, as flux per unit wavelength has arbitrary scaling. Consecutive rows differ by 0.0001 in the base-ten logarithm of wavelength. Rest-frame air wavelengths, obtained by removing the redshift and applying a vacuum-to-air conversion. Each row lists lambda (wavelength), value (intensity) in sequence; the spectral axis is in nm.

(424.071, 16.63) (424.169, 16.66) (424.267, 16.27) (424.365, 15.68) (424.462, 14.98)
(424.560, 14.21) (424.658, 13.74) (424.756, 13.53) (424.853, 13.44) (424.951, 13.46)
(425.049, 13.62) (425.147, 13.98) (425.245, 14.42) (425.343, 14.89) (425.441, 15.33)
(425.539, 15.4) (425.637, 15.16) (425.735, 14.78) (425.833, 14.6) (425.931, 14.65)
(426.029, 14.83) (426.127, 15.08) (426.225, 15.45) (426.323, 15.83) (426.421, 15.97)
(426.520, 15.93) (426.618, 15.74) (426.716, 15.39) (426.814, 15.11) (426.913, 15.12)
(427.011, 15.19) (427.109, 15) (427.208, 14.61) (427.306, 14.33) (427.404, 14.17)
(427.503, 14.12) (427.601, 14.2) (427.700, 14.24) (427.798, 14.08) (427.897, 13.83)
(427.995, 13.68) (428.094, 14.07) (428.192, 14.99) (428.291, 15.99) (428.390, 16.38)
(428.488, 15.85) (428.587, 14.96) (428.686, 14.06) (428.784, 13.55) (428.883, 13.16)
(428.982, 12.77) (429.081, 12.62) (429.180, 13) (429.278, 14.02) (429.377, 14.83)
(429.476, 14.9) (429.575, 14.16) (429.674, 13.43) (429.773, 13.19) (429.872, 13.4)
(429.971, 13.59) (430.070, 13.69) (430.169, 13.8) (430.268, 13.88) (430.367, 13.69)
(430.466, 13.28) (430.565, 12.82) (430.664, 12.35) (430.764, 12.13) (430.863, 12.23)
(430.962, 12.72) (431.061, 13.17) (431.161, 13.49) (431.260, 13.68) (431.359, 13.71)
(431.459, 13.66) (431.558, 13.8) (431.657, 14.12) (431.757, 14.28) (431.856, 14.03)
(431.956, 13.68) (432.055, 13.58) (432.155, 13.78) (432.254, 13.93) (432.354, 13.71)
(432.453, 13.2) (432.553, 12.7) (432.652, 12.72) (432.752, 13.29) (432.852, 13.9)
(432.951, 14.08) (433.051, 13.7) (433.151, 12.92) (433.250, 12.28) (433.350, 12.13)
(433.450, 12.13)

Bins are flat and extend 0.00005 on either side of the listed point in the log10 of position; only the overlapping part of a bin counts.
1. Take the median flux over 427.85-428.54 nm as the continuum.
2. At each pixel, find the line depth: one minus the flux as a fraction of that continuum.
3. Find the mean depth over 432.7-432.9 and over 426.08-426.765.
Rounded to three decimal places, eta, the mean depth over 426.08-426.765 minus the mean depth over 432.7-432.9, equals -0.136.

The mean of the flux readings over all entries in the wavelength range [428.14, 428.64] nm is 15.6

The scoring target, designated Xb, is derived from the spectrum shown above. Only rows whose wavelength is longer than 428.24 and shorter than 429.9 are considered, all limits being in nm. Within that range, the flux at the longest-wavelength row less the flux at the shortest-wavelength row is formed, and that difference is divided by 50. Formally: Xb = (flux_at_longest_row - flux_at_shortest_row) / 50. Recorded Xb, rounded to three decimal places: -0.052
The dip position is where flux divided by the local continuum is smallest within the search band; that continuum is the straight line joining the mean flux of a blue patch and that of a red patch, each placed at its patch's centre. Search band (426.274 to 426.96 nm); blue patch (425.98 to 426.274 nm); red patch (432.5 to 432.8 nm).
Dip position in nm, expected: 426.814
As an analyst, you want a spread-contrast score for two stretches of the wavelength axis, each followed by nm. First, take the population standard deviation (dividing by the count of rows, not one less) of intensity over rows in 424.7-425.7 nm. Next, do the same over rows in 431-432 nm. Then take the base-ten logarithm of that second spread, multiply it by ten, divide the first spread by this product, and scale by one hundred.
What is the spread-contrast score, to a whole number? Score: -15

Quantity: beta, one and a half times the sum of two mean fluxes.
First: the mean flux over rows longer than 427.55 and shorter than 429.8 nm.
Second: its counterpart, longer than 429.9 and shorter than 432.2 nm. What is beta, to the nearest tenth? 41.4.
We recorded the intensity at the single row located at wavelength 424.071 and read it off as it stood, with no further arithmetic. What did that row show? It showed 16.63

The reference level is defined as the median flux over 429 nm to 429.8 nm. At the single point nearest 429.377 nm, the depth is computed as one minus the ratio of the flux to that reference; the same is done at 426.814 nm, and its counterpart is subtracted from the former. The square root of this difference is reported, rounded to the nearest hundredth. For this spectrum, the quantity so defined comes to 0.14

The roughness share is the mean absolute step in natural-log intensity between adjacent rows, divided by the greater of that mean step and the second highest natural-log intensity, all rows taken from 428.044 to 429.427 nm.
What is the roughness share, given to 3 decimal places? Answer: 0.016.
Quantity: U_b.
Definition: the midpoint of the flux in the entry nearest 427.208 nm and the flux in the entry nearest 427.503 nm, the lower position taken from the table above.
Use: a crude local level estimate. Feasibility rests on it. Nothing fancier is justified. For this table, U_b 14.4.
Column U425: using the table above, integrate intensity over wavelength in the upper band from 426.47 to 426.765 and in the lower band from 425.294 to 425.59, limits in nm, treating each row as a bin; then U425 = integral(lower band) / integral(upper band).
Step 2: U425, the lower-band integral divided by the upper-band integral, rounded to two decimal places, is 0.97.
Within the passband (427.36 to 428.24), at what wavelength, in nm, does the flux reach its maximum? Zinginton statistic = 428.192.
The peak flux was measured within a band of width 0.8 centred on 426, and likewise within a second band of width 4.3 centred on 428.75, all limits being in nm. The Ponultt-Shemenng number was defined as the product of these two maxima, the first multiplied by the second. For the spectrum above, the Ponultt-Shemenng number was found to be 259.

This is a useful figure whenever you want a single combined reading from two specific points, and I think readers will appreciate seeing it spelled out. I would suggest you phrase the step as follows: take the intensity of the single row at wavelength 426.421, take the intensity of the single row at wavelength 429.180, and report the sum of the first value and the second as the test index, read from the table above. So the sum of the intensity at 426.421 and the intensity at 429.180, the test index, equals 29.0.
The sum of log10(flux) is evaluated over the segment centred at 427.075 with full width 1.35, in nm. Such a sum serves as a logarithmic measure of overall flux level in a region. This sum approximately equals 16.4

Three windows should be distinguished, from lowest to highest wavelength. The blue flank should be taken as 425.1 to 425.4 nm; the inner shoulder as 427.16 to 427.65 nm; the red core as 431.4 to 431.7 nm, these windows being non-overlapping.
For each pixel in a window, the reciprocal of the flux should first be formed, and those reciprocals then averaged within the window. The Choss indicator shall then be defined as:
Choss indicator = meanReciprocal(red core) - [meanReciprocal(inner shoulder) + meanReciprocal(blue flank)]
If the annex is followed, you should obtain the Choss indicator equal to -0.067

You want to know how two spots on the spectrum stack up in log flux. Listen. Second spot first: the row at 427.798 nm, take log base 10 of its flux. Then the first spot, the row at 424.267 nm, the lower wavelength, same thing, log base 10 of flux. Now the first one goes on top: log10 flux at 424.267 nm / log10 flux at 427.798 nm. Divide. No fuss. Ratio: 1.05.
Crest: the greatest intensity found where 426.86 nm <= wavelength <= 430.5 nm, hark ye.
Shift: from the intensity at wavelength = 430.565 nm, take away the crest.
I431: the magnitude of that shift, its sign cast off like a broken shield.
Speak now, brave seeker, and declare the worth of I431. 3.6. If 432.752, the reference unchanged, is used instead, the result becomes 3.1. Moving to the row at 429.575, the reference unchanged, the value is 2.2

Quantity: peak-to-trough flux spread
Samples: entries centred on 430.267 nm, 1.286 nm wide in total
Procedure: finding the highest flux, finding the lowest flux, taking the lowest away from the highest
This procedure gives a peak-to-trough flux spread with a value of 1.75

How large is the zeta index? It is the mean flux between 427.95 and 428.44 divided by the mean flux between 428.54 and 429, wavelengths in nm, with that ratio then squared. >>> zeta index 1.2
